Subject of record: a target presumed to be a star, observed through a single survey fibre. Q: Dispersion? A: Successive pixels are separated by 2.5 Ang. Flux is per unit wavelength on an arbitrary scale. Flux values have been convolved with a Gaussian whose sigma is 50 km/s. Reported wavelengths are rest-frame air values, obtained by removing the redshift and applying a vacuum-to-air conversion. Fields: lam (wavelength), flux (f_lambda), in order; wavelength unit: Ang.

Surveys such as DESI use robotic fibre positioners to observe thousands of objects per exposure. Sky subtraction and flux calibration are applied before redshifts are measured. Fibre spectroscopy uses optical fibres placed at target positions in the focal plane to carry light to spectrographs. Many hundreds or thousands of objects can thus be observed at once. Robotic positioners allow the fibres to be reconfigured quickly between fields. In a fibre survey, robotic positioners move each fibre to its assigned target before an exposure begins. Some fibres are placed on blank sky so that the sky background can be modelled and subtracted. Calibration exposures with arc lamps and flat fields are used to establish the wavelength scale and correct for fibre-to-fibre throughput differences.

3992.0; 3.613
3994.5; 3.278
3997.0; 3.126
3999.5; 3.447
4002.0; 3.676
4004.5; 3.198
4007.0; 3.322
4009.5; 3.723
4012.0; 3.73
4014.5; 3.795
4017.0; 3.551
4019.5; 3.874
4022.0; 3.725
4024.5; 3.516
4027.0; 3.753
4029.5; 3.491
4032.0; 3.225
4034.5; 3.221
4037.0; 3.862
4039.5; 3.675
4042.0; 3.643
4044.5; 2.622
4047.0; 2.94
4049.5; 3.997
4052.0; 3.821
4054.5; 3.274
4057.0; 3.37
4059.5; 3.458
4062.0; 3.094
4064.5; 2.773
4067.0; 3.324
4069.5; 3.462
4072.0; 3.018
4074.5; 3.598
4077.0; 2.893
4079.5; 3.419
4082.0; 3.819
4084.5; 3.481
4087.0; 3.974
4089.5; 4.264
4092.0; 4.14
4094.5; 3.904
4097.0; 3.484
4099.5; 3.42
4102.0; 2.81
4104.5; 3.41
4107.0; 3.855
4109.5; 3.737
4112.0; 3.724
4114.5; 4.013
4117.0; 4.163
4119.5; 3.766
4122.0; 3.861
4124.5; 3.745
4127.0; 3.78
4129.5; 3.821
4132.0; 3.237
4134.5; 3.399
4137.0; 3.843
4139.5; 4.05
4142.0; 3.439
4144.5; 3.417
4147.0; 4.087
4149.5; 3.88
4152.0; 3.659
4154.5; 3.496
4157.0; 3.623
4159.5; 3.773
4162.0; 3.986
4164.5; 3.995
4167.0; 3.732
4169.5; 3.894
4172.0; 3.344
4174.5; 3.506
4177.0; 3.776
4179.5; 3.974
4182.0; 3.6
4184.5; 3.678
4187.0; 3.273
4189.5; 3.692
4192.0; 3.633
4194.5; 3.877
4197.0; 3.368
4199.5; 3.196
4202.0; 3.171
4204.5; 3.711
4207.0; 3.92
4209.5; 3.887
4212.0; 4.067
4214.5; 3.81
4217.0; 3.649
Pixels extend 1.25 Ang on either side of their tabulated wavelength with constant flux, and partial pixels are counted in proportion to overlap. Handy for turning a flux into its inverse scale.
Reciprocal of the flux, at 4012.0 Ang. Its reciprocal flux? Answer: 0.268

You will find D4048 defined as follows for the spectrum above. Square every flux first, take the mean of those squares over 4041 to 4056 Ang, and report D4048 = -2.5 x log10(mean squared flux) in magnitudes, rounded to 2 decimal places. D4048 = -2.67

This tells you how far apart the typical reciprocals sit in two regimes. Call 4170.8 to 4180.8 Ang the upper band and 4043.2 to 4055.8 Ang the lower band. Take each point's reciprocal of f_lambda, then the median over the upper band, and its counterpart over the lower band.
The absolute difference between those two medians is 0.030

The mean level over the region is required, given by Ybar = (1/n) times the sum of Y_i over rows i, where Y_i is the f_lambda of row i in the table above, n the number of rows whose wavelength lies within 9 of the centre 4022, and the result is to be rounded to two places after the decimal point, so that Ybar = 3.67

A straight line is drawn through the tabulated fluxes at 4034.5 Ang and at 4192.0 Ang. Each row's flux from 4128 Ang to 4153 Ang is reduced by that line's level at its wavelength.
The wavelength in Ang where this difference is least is 4132.0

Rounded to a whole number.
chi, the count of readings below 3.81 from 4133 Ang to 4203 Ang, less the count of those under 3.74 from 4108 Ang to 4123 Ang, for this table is 17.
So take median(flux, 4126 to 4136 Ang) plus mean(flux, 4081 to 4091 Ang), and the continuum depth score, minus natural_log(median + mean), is -2.01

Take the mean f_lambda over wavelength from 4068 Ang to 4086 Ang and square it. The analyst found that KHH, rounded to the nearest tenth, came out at 11.5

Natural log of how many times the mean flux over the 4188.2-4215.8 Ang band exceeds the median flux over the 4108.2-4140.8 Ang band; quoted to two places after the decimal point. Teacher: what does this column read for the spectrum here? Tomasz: -0.03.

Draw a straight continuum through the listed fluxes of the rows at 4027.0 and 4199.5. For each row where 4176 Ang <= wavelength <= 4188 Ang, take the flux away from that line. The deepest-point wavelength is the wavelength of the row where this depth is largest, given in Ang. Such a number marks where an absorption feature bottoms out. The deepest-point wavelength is 4187.0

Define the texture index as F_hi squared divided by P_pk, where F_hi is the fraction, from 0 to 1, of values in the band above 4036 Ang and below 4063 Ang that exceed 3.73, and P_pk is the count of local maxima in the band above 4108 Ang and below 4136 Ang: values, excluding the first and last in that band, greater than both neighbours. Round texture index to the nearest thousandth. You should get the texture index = 0.025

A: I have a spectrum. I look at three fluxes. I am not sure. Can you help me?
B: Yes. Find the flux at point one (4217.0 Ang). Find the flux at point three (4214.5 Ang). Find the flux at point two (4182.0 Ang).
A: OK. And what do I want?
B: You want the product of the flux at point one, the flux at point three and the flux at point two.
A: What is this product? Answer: 50.0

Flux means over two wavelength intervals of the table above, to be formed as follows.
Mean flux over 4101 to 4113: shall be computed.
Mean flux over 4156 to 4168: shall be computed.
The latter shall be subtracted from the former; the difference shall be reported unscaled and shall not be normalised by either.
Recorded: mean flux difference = -0.31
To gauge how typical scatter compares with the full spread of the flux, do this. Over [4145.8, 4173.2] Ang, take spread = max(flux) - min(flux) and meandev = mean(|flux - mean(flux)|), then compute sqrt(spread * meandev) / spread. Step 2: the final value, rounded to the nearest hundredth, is 0.49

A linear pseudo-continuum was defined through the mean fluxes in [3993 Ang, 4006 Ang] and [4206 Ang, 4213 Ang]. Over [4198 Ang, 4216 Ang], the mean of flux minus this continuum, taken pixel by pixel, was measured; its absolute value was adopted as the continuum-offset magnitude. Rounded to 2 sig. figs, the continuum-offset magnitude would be 0.27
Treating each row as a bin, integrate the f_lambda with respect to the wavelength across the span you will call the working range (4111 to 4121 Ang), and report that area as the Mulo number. 39.2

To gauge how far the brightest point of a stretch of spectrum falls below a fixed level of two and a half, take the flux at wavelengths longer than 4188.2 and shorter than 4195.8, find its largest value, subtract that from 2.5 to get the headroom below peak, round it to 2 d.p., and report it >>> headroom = -1.38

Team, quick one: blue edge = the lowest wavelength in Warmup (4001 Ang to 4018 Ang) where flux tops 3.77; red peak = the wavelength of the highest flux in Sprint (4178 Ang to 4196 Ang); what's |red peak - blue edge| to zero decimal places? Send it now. 165 Ang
